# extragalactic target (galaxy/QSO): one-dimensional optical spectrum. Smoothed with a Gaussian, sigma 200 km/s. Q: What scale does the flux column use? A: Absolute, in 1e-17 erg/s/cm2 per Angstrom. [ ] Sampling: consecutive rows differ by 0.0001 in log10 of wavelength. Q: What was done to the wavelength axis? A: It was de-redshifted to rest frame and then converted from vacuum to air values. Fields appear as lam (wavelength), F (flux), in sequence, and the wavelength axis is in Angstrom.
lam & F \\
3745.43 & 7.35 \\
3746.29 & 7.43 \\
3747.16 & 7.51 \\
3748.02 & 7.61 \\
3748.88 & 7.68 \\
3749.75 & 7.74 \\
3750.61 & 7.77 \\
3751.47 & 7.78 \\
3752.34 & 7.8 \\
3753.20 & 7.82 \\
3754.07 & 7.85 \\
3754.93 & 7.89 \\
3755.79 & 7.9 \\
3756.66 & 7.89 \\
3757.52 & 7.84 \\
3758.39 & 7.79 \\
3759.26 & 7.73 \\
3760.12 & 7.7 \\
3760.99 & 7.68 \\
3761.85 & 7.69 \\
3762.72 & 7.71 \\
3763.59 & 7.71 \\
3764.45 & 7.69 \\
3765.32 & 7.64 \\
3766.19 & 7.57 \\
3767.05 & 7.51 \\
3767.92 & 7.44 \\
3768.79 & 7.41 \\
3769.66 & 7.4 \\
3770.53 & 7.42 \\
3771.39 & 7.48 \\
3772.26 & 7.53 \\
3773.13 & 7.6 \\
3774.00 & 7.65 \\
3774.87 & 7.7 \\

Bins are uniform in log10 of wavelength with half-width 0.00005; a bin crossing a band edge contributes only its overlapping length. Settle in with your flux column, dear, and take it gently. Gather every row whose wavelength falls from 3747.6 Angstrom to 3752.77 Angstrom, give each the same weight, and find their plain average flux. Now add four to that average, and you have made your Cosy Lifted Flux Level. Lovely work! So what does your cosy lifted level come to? 11.7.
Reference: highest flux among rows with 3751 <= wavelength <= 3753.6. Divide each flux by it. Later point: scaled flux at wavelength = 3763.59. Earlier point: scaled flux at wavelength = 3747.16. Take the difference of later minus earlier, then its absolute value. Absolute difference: 0.026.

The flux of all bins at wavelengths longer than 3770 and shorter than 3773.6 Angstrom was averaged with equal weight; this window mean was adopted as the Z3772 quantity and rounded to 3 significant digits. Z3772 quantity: 7.51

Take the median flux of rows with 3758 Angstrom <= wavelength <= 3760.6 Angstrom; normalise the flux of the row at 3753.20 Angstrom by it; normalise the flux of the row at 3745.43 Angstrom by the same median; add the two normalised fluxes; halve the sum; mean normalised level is 0.98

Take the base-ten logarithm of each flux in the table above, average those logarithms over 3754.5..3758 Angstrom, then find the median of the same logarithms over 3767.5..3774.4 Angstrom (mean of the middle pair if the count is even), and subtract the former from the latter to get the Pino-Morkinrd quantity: -0.024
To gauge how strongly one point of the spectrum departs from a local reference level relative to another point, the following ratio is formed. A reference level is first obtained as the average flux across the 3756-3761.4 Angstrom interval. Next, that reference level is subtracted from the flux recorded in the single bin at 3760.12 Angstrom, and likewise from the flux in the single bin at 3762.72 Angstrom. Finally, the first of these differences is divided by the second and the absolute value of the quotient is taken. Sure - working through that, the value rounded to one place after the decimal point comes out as 1.2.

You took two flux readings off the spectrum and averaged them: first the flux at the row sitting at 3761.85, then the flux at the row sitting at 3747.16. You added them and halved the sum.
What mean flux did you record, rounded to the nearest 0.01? 7.60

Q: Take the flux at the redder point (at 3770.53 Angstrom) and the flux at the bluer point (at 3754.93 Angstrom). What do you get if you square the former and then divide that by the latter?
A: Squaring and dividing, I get 6.98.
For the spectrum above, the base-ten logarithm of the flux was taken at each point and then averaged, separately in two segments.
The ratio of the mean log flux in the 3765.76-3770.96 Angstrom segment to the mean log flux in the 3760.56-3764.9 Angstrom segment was 0.985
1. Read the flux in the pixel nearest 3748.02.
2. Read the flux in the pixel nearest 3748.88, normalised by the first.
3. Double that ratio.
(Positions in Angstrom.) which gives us 2.018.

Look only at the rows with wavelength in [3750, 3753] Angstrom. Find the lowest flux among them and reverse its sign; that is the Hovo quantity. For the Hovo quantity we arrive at -7.77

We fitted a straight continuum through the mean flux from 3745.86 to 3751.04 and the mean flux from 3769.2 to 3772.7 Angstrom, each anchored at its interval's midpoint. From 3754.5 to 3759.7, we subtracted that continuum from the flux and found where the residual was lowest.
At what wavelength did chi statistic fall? 3759.26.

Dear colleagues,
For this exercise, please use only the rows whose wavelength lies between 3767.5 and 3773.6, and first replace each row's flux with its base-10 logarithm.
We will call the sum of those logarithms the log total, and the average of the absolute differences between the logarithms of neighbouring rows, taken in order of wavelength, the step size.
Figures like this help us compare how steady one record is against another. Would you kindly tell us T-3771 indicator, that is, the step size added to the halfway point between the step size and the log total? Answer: 3.06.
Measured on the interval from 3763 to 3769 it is 3.08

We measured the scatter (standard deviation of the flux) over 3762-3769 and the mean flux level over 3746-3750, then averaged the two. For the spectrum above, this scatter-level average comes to 3.85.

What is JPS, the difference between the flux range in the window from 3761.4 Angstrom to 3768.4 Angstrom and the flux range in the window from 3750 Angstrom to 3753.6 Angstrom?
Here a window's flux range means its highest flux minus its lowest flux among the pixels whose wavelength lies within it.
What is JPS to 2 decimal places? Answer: 0.22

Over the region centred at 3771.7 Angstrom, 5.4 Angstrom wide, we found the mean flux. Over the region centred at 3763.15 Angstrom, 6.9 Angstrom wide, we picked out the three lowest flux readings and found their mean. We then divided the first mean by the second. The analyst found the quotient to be 0.98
